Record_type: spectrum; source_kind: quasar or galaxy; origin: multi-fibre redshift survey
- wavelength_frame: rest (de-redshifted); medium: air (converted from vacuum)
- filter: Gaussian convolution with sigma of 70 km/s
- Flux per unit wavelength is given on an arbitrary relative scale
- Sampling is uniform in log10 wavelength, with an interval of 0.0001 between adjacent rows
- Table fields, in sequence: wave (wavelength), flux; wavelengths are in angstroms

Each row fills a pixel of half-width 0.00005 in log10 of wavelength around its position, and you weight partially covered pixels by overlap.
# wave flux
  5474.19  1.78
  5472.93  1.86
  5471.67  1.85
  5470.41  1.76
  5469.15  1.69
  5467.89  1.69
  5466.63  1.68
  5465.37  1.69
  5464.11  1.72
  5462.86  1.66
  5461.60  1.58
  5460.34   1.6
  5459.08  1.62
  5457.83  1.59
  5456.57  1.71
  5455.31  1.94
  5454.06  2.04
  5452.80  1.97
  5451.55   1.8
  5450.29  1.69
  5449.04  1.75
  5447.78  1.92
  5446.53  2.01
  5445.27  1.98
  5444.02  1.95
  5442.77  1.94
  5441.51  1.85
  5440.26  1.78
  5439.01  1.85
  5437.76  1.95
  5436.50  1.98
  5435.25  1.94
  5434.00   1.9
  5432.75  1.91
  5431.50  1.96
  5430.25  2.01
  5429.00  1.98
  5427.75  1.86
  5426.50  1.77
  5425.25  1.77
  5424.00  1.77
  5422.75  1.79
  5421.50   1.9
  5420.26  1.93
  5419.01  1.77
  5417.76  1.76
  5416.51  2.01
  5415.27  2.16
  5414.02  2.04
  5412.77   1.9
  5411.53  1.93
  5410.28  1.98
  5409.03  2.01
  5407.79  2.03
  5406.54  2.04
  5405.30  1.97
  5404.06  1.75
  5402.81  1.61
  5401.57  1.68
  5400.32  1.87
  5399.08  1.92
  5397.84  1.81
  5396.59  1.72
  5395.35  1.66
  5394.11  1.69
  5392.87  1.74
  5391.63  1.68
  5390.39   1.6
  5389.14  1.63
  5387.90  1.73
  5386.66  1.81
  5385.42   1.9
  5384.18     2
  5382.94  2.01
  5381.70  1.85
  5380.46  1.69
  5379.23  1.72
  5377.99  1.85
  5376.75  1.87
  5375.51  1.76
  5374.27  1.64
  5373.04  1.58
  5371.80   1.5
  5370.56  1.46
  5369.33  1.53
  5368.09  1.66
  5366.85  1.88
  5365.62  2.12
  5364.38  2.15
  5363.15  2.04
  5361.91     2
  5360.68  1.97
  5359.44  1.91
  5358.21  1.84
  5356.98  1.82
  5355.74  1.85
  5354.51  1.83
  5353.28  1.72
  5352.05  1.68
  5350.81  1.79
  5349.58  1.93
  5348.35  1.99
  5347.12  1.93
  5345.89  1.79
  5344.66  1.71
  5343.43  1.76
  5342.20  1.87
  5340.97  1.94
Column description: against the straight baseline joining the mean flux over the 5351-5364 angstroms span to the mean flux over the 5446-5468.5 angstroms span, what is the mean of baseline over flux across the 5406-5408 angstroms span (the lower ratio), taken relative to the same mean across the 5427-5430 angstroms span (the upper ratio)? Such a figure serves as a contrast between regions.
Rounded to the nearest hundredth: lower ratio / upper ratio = 0.95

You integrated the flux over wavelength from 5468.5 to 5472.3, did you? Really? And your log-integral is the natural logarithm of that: 1.90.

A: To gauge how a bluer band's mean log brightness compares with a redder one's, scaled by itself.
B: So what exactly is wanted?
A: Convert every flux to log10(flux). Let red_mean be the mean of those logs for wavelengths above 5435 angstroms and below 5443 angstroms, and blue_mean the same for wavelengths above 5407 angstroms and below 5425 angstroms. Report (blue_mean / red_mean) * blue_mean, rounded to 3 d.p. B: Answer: 0.290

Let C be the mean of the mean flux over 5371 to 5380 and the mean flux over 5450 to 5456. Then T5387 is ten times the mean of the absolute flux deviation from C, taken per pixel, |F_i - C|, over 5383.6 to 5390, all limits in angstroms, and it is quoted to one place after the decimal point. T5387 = 1.1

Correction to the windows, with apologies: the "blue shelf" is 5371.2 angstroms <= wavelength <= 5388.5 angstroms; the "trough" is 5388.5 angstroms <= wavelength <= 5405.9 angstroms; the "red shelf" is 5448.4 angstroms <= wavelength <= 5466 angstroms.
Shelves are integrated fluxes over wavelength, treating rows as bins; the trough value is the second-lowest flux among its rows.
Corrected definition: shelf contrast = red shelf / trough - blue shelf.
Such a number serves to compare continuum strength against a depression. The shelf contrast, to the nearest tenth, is -11.8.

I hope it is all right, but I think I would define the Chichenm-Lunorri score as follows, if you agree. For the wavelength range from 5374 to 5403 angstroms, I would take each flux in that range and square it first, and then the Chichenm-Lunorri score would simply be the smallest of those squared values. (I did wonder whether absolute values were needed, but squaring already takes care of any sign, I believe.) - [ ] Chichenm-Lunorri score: 2.56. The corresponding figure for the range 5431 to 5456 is 2.86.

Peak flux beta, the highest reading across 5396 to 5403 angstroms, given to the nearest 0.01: 1.92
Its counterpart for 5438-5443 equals 1.94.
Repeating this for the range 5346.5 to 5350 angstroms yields 1.99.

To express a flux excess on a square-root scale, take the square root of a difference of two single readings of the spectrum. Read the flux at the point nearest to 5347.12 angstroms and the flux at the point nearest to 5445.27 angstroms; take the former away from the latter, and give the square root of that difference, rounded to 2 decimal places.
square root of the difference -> 0.22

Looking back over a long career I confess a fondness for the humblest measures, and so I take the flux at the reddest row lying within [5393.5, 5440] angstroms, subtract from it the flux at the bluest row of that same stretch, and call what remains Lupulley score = 0.16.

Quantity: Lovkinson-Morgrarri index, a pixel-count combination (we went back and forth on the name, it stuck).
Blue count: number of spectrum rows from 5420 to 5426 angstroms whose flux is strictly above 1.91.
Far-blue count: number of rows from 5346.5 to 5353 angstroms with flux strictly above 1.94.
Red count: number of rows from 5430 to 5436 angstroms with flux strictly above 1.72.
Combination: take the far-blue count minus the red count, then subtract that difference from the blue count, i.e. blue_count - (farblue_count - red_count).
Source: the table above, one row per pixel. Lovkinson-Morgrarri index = 5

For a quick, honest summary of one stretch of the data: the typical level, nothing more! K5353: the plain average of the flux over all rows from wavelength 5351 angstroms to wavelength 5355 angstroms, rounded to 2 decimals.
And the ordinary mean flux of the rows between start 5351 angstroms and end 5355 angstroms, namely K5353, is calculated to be 1.74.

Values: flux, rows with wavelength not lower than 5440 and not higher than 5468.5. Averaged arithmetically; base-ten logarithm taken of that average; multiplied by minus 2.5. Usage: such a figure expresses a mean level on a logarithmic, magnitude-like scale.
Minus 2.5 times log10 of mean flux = -0.632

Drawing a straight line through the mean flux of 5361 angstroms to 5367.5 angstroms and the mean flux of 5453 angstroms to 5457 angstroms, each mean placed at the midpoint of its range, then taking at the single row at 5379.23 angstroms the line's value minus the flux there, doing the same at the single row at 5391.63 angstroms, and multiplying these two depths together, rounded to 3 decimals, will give 0.093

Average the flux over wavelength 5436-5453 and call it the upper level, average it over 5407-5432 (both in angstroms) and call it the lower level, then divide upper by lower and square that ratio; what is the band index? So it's 0.97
